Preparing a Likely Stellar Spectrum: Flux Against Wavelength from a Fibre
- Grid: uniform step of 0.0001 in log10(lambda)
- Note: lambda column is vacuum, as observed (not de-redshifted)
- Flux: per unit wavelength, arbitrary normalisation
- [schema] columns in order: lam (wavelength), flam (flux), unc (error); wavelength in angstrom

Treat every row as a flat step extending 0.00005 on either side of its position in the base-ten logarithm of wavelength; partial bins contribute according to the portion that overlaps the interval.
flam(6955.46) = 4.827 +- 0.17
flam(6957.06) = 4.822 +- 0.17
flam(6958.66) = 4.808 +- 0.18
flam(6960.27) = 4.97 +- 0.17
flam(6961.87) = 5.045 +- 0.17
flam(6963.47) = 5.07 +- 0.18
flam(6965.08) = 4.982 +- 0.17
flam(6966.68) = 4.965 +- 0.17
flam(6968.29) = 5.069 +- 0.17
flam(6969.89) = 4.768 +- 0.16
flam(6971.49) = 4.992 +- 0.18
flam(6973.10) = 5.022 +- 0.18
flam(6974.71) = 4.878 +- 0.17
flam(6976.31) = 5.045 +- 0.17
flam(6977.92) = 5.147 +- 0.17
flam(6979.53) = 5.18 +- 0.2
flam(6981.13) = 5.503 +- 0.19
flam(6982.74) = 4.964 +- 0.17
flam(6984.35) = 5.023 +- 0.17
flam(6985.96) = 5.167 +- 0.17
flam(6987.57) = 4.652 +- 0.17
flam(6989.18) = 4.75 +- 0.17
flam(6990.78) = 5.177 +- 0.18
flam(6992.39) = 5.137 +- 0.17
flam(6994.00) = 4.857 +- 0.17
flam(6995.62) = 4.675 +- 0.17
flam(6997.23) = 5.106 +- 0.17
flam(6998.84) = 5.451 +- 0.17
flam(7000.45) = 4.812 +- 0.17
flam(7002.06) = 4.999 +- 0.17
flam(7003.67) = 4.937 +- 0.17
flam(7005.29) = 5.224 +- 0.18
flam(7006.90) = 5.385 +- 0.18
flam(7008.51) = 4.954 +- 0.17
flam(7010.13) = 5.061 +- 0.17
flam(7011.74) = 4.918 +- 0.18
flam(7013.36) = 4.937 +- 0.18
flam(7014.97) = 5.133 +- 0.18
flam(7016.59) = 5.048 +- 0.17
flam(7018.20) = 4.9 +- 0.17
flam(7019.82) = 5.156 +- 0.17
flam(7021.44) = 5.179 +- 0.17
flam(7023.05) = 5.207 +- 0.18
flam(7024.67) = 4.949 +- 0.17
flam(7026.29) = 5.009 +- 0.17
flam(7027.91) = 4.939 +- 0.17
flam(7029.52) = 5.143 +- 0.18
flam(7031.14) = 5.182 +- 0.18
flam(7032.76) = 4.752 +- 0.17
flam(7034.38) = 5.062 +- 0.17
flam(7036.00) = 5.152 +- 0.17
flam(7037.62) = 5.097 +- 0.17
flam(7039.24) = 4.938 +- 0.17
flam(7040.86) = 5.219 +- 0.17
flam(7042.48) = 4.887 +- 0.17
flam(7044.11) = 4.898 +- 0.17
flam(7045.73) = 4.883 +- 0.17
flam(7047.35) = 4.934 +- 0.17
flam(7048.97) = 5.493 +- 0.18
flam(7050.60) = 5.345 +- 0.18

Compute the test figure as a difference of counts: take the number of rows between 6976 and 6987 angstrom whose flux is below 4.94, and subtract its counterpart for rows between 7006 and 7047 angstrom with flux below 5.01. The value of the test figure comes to -12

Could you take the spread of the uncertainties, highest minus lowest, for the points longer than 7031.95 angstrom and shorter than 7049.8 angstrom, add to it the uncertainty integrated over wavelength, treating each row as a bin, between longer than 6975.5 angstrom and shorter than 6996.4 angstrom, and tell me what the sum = 3.66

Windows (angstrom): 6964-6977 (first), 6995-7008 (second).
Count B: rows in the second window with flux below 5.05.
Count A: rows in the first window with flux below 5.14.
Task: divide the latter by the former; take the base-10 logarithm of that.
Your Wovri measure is 0.30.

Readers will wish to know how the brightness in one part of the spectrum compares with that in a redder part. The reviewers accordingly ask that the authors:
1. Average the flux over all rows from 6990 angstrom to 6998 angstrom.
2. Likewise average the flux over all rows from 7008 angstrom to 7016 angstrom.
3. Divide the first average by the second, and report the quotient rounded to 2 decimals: 1.00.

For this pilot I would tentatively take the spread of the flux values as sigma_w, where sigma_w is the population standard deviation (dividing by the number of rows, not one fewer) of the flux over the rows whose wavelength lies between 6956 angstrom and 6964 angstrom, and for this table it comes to 0.11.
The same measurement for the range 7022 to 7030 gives 0.11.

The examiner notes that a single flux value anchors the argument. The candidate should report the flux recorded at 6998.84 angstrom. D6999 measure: 5.451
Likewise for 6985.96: 5.167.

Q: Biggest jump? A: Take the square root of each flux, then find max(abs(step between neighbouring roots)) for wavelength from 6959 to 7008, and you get 0.14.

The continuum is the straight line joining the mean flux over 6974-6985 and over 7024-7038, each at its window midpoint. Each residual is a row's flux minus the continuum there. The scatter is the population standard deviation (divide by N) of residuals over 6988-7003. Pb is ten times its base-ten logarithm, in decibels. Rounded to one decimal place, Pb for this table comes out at -6.3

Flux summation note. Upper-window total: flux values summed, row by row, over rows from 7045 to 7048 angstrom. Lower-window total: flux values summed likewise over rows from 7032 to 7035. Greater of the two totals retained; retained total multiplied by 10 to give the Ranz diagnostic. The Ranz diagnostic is 98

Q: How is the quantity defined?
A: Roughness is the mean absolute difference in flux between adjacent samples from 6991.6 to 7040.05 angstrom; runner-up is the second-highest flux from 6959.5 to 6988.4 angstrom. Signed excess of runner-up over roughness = 4.98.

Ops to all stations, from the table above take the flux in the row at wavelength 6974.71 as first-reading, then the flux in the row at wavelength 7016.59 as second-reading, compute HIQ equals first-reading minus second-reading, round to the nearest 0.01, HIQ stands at -0.17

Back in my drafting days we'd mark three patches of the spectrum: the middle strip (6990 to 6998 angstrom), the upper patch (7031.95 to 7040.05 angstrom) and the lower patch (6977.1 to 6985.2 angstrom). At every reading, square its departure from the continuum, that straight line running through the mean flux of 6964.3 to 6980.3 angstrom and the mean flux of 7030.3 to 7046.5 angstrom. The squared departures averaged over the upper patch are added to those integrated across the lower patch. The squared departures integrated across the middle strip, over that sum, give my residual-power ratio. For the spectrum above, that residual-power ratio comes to 0.6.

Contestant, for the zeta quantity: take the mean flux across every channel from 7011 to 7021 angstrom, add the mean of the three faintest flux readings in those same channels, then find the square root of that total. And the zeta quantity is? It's 3.15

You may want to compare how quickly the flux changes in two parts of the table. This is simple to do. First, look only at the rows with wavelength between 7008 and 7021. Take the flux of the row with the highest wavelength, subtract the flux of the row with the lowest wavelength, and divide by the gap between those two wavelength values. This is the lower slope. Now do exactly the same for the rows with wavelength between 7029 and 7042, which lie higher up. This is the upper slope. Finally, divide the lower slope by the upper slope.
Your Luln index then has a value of 2.7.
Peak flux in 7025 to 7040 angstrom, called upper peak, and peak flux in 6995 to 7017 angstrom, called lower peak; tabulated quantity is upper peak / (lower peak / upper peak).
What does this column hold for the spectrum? 4.93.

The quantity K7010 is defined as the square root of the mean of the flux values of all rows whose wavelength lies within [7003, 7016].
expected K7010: 2.25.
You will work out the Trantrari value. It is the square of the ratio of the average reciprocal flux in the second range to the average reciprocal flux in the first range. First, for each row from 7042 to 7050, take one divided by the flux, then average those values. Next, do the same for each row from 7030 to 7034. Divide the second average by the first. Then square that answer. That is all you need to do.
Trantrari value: 1.02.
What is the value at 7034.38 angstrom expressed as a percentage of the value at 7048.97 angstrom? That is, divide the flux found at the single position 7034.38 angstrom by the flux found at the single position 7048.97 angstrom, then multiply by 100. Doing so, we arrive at 92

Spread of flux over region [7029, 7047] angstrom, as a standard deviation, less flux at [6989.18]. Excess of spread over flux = -4.60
